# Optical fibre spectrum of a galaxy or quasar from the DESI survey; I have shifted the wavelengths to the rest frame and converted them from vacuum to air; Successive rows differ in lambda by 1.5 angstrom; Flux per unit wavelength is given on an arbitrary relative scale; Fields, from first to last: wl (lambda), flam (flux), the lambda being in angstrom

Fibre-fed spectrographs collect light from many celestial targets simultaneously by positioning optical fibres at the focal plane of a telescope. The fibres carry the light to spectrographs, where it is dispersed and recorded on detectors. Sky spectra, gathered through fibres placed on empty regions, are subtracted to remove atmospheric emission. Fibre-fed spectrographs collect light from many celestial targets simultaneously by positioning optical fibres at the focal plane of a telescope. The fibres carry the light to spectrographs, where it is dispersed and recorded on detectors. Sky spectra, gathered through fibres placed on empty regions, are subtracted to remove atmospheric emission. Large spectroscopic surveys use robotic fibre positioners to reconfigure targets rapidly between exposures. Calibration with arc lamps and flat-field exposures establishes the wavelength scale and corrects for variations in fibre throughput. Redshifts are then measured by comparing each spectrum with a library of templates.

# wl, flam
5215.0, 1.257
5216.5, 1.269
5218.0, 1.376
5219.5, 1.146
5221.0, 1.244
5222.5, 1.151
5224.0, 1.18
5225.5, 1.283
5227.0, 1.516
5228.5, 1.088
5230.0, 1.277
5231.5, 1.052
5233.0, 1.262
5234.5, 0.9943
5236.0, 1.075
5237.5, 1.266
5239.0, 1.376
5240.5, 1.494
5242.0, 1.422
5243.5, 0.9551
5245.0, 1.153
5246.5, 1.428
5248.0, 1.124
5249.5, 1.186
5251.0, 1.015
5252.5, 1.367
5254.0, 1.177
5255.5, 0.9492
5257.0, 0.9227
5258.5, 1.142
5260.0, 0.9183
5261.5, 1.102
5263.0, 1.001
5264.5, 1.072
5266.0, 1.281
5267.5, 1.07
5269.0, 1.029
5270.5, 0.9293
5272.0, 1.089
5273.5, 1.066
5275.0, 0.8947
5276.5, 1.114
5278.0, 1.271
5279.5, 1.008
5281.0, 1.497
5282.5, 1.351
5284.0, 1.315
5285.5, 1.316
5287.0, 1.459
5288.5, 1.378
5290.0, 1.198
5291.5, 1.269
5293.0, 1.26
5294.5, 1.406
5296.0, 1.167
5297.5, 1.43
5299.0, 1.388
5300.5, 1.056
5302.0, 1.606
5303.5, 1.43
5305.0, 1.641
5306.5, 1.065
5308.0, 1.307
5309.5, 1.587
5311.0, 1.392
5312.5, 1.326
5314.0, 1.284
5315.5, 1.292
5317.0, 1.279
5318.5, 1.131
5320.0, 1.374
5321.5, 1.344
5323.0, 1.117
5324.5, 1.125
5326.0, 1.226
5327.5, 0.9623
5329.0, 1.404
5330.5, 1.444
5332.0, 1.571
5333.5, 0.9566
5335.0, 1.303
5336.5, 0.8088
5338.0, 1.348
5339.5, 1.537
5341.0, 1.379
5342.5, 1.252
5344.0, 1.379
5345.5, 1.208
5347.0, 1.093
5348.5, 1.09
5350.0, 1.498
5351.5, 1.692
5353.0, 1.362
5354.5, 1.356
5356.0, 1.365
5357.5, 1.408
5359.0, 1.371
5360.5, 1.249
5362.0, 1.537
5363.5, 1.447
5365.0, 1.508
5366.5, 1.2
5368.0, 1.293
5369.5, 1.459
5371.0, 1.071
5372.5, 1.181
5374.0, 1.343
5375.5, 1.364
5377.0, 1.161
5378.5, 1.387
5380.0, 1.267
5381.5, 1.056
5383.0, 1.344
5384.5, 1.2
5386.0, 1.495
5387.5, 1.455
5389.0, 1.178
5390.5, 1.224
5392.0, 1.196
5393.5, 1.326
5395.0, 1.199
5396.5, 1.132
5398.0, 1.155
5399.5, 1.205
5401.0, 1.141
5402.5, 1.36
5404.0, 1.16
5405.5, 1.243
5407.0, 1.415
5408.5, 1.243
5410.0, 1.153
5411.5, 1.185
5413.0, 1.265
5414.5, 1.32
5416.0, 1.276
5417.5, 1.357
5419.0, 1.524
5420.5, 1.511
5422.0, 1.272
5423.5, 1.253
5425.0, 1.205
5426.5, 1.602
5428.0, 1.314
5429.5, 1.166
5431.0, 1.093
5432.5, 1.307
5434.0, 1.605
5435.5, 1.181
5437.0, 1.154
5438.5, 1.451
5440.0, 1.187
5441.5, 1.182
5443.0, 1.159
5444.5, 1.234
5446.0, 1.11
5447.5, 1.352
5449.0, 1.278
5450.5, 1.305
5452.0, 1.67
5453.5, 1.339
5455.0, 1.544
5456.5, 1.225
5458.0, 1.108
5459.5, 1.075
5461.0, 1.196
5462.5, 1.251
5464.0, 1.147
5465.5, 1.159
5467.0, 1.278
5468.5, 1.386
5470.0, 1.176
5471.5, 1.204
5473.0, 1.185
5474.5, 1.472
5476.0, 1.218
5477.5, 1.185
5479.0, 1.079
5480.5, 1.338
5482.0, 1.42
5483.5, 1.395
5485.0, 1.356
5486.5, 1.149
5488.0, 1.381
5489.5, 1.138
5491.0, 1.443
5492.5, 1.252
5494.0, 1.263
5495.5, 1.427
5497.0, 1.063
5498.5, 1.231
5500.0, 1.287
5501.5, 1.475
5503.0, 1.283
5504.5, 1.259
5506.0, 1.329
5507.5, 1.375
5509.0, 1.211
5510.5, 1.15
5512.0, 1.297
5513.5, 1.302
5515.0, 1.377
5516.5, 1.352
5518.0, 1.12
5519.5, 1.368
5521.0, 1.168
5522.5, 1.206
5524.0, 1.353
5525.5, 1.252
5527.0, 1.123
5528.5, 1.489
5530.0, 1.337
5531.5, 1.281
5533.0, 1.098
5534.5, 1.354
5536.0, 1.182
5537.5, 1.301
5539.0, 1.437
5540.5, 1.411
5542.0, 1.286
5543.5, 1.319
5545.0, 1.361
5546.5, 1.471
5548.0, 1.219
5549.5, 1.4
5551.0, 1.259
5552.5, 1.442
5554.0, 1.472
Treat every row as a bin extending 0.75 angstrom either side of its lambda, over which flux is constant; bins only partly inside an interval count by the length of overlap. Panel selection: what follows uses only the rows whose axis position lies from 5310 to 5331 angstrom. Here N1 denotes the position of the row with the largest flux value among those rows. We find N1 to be 5330.5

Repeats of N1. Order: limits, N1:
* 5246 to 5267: 5246.5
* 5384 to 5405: 5386.0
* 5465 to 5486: 5474.5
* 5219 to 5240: 5227.0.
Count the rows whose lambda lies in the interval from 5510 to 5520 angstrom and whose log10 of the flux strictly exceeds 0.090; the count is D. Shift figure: 5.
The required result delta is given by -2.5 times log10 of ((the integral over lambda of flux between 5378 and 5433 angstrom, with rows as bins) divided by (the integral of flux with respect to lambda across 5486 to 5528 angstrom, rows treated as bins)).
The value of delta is -0.29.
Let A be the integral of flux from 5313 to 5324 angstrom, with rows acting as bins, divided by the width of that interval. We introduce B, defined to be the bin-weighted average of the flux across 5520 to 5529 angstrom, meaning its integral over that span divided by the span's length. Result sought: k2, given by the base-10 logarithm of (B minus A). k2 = -2.5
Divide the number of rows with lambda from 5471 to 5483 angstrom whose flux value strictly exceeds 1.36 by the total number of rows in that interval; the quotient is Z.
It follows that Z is 0.25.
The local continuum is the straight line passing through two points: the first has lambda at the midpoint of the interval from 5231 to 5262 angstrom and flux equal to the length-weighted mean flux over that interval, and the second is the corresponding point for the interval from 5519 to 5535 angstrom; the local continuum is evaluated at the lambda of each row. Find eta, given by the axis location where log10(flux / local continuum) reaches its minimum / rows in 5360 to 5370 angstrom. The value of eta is 5366.5 angstrom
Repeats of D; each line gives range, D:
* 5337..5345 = 5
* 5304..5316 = 7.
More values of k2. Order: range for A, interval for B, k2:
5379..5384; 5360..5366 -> -0.7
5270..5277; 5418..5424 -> -0.4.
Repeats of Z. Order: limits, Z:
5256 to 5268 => 0.00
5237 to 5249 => 0.50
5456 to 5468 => 0.00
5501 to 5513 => 0.25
